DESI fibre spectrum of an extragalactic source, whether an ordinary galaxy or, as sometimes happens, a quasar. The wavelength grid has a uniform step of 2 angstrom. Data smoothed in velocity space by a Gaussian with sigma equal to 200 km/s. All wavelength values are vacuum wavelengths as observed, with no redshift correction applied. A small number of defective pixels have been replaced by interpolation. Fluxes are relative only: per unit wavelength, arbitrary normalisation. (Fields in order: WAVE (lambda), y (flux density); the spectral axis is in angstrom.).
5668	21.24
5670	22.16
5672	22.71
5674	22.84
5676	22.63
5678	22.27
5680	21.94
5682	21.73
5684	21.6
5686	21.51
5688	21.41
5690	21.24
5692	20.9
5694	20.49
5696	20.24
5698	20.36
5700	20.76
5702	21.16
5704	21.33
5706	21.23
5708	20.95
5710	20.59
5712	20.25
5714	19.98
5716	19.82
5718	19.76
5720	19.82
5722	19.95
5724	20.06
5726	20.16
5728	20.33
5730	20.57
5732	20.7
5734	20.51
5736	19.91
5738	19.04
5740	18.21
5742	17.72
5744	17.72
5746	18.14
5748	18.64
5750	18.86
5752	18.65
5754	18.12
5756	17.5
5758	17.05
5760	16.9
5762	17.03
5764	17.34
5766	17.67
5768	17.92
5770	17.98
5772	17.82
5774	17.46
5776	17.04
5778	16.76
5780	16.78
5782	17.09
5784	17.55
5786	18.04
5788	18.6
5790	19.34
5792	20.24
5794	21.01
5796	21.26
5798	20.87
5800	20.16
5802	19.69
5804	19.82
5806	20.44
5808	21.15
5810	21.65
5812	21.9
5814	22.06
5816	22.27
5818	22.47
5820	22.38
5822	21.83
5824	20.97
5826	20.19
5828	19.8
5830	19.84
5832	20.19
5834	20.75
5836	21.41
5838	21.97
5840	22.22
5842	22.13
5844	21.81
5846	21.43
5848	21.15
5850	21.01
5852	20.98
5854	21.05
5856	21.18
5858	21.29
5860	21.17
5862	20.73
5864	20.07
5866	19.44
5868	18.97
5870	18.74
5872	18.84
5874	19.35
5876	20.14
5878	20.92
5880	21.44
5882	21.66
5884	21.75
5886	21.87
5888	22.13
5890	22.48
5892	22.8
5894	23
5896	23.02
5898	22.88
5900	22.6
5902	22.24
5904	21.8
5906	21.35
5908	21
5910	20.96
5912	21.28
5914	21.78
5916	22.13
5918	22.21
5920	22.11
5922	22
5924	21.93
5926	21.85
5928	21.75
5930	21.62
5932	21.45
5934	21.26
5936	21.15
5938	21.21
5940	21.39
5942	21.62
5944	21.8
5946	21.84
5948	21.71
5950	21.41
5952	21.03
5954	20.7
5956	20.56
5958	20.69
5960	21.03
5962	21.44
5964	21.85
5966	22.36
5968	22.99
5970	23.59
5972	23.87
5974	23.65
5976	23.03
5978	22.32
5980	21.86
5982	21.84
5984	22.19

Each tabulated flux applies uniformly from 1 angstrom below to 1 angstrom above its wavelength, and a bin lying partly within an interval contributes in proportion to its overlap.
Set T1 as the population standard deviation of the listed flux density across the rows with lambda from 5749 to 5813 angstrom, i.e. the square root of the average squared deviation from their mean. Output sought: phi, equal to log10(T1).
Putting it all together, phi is 0.2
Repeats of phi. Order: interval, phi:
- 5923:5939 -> -0.5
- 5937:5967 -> -0.3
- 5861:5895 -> 0.1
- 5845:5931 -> 0.0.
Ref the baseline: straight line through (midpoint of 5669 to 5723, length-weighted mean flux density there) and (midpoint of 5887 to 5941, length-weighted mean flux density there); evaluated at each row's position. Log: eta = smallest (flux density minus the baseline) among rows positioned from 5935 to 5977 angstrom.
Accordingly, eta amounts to -1.50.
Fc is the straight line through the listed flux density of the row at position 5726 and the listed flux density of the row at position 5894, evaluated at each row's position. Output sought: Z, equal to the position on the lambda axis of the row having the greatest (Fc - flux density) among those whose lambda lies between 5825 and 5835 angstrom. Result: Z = 5828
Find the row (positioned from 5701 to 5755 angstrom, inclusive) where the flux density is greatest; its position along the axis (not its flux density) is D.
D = 5704 angstrom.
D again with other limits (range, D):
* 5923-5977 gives 5972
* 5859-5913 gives 5896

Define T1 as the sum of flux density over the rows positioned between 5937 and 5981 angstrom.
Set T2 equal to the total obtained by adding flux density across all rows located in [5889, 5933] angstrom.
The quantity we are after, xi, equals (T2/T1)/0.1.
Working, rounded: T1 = 482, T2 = 484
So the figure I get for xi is 10.0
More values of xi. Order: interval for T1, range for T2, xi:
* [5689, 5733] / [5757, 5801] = 8.9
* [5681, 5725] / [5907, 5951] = 10.4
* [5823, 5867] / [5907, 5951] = 10.3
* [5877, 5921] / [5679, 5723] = 9.5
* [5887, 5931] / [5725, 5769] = 8.4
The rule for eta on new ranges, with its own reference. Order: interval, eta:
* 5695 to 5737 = -1.42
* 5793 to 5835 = -1.80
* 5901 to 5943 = -0.93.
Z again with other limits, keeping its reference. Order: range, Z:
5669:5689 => 5688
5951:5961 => 5956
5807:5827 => 5826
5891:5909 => 5908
